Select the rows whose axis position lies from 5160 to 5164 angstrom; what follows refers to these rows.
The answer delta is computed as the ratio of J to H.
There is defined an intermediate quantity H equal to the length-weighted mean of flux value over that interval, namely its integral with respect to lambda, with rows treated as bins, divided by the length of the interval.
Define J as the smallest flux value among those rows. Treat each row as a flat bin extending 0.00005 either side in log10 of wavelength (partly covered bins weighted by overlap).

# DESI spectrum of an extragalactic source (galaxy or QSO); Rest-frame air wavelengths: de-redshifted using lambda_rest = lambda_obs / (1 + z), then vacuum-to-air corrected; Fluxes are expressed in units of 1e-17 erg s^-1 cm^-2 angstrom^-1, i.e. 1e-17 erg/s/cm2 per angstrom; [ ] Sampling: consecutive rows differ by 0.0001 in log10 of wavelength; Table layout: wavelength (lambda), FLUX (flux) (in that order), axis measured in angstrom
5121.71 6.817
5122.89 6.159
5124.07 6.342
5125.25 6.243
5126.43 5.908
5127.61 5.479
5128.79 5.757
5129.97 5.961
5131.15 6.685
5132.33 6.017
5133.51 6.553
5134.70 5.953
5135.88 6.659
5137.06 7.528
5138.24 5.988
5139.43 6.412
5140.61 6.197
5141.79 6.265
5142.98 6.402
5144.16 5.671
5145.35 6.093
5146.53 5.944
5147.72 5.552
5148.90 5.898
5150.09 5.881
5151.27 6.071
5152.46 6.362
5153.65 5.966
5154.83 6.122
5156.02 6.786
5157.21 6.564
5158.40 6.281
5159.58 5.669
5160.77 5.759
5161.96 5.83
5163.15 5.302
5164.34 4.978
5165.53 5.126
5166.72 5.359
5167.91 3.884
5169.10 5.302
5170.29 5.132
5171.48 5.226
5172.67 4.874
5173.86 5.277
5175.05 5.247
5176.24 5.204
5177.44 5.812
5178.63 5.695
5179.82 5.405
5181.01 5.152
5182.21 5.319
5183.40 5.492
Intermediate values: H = 5.58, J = 5.302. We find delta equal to 0.950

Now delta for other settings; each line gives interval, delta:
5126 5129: 0.961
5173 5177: 0.994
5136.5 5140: 0.903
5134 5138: 0.896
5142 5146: 0.934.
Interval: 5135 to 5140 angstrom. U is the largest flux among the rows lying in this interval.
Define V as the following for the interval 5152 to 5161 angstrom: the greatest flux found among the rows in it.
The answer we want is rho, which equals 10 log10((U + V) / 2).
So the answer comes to 8.55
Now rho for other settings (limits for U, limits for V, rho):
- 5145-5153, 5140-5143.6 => 8.05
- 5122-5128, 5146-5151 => 7.88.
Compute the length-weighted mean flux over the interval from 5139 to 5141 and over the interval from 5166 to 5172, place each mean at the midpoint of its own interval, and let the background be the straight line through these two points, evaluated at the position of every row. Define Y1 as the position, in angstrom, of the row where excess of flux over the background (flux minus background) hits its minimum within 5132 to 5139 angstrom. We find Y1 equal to 5132.33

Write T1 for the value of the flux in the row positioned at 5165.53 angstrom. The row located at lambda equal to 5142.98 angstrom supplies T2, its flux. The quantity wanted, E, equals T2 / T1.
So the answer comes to 1.25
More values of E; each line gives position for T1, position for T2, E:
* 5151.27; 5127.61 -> 0.90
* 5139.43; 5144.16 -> 0.88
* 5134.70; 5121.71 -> 1.15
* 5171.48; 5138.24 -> 1.15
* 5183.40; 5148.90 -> 1.07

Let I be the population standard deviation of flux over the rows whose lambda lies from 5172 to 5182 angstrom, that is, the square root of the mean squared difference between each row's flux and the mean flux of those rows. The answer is 0.28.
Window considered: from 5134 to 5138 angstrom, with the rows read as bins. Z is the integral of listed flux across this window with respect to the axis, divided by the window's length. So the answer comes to 6.6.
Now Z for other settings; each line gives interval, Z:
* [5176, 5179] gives 5.6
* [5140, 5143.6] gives 6.3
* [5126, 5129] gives 5.7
